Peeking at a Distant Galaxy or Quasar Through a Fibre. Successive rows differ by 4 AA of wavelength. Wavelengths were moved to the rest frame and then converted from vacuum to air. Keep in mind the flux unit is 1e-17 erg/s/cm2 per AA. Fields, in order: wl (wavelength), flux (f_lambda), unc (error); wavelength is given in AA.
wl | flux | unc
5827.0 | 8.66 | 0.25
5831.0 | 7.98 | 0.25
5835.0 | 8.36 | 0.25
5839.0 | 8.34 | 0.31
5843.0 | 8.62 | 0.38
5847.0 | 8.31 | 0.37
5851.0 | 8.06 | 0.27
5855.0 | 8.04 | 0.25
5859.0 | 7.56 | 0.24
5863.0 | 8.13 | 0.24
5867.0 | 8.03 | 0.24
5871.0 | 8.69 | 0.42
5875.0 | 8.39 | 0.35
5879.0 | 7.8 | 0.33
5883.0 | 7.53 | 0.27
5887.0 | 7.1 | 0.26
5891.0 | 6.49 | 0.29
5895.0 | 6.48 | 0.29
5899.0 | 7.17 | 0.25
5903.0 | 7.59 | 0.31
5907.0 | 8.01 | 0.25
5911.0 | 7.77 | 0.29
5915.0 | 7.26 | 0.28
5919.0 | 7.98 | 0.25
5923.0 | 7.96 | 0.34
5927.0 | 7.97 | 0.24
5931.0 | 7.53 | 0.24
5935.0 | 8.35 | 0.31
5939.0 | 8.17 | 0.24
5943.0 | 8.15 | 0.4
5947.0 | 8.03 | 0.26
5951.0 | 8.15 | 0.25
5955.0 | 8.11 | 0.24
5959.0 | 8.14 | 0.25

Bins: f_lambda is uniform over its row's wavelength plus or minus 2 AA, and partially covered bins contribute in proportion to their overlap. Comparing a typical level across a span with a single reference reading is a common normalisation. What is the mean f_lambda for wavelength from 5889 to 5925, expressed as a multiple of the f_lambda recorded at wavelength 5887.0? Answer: 1.04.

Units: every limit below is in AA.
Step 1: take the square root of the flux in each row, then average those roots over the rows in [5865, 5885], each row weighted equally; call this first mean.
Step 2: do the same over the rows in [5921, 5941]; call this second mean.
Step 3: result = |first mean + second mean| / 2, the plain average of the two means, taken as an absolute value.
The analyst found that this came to 2.84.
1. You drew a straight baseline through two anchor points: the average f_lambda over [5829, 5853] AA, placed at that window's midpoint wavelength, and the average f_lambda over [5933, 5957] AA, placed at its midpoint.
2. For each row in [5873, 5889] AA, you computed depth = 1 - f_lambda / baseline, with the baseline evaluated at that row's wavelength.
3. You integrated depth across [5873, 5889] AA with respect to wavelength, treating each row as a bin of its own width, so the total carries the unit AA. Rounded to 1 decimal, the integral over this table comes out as 1.0 AA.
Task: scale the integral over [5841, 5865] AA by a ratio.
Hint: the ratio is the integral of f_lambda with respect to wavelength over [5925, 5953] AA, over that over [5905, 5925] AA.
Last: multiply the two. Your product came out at 282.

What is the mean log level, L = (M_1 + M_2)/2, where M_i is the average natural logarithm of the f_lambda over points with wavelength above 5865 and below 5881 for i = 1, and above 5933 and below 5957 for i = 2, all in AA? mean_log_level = 2.10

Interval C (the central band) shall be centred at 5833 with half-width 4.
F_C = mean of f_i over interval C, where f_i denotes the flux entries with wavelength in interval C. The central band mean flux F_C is 8.17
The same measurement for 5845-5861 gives 7.99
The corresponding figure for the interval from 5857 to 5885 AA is 8.02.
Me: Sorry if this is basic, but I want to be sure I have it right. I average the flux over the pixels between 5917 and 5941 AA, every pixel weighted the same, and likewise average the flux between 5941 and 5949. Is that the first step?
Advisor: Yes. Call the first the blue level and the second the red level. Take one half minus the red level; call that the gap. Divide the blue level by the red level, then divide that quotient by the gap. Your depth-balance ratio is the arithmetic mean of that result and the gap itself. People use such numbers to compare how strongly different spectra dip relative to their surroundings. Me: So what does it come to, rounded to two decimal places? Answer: -3.86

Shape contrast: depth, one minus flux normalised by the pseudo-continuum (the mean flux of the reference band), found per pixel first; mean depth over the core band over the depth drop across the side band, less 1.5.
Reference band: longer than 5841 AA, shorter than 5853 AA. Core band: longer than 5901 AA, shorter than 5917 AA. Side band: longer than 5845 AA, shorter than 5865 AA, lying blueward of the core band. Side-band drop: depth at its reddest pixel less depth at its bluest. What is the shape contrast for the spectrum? 2.2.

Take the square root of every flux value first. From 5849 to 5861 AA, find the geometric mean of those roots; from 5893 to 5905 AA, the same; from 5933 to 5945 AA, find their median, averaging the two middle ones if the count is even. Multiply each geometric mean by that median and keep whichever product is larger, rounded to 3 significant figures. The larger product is 8.03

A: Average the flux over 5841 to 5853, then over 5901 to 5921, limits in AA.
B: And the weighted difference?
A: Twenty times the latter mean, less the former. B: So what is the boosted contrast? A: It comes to 146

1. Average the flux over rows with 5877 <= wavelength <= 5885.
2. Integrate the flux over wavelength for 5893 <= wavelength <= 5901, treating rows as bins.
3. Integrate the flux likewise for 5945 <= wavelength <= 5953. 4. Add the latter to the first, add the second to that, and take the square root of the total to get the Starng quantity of 11.3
